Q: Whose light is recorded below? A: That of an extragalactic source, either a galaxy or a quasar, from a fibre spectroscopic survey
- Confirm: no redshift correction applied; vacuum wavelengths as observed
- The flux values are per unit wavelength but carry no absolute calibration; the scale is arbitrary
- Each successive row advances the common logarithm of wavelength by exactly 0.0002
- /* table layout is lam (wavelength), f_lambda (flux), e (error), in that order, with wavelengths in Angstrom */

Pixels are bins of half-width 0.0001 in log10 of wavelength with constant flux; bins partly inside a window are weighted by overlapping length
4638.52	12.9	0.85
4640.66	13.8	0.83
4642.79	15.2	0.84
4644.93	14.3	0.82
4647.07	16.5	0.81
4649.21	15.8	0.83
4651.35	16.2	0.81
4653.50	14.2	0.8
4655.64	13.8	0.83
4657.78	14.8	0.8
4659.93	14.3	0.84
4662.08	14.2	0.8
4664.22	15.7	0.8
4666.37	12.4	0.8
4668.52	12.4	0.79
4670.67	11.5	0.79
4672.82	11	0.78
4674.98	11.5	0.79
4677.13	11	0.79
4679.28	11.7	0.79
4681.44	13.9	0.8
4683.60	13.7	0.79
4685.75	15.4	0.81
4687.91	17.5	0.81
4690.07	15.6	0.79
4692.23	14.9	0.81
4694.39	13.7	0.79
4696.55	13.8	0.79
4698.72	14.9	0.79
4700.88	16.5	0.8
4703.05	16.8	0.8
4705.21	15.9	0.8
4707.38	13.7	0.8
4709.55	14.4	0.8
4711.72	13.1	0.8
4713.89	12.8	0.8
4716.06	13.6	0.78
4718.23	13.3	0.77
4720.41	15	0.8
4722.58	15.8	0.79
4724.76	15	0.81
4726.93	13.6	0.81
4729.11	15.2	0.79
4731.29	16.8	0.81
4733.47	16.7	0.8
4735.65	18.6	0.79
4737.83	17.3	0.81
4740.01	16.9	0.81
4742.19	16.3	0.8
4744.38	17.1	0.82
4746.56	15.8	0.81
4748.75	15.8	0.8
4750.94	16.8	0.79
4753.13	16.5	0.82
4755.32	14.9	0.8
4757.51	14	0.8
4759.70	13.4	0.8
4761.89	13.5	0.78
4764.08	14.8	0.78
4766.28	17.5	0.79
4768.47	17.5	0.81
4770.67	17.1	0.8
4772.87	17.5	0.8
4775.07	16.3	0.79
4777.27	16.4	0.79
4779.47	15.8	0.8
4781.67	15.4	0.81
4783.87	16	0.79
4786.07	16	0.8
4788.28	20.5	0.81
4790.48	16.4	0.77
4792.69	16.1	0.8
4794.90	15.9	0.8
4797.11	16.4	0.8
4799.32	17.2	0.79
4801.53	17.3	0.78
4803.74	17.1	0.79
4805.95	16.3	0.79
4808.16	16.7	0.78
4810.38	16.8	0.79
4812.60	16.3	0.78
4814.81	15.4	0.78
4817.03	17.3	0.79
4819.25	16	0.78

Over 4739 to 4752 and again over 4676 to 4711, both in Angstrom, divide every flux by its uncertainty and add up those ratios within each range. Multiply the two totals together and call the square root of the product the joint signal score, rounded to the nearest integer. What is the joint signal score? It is 189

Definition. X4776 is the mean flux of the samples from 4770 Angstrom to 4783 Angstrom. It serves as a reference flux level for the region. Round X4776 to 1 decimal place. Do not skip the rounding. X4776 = 16.4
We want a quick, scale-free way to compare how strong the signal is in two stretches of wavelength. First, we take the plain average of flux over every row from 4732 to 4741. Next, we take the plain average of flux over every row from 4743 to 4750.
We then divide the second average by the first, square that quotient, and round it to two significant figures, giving 0.87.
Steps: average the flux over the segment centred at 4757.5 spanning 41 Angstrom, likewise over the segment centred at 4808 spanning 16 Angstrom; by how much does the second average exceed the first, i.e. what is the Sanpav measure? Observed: 0.5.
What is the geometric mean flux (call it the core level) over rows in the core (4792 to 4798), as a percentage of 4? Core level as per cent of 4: 403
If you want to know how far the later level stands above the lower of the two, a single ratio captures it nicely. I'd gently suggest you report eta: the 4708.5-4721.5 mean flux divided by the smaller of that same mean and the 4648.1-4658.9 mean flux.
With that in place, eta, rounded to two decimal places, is 1.00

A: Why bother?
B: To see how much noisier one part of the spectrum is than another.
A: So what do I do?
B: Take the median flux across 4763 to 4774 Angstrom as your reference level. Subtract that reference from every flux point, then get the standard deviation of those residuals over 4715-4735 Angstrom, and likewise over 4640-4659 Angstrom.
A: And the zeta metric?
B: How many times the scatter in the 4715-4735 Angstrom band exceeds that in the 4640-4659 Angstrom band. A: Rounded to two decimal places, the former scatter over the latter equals 1.27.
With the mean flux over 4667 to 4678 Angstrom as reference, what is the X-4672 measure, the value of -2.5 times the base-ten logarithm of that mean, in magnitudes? -2.65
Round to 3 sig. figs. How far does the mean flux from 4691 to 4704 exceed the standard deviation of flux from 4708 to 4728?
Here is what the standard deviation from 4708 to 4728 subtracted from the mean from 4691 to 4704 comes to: 14.1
